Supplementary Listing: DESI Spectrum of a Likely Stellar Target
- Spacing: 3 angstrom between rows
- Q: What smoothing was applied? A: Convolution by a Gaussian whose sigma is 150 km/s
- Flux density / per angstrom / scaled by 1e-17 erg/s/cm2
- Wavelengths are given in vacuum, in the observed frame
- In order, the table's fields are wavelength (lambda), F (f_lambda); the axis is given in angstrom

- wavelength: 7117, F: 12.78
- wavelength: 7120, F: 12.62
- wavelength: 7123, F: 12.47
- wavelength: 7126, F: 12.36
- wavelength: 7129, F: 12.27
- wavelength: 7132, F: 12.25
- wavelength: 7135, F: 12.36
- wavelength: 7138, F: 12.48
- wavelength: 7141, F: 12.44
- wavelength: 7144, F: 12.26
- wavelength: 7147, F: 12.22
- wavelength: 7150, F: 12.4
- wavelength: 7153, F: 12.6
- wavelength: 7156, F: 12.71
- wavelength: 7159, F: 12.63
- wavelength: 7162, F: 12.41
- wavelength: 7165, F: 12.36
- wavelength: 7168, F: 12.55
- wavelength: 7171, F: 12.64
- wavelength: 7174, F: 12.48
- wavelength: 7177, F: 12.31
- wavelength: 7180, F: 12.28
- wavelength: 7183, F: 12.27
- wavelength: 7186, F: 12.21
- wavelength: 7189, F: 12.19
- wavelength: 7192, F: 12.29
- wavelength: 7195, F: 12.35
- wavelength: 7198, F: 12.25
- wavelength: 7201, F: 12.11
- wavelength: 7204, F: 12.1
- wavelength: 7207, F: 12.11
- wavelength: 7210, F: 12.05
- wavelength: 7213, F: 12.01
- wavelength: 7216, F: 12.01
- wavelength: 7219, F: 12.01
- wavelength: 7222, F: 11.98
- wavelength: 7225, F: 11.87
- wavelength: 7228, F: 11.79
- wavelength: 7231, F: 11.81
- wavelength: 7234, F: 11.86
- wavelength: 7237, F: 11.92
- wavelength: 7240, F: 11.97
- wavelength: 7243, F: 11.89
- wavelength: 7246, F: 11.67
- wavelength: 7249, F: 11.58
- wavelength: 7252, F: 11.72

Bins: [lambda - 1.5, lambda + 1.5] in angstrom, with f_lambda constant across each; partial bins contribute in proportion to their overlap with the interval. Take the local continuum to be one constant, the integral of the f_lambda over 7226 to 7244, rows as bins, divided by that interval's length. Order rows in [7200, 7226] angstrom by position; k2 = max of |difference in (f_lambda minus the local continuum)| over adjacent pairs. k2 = 0.11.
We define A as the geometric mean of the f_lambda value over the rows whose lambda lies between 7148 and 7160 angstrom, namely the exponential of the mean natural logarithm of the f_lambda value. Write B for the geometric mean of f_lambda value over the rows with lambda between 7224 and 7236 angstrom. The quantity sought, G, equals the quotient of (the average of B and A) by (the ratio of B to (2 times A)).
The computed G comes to 26.0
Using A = 12.6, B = 11.83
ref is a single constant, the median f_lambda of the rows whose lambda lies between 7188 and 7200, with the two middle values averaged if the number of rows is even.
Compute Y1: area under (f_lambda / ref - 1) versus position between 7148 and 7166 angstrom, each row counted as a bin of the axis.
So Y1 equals 0.36 angstrom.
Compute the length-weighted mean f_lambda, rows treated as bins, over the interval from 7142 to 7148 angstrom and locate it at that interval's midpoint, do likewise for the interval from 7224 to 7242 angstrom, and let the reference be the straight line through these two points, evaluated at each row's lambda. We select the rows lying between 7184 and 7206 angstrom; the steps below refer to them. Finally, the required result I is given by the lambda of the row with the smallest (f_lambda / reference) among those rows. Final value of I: 7201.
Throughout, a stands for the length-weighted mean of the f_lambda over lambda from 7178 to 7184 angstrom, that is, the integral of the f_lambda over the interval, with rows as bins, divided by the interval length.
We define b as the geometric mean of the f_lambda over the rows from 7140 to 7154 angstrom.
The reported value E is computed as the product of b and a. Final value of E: 152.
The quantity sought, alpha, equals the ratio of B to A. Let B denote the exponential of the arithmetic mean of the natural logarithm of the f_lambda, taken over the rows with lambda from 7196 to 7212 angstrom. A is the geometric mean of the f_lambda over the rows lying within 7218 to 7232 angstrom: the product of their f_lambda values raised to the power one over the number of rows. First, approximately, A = 11.9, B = 12.1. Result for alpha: 1.02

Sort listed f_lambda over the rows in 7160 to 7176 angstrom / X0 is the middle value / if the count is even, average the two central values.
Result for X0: 12.5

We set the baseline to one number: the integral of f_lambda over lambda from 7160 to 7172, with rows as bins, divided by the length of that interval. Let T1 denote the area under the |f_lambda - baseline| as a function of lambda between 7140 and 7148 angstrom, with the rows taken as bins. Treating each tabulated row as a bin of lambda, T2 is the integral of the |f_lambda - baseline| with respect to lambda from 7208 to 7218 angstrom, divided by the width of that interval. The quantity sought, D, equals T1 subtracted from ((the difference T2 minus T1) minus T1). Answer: -4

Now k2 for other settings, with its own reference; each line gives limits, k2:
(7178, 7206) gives 0.14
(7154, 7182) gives 0.22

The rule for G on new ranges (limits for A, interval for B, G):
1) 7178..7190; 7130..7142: 24.3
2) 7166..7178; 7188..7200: 25.2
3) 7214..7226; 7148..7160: 23.3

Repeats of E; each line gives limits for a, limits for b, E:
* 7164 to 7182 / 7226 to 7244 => 148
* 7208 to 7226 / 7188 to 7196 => 147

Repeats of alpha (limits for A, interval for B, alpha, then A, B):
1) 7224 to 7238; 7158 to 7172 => 1.06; 11.8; 12.5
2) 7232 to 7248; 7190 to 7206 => 1.03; 11.9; 12.2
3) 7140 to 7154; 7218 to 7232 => 0.96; 12.4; 11.9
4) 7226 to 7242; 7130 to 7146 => 1.04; 11.9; 12.4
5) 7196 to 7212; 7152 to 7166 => 1.03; 12.1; 12.5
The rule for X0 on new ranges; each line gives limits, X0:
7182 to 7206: 12.2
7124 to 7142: 12.4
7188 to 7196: 12.3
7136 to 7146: 12.4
